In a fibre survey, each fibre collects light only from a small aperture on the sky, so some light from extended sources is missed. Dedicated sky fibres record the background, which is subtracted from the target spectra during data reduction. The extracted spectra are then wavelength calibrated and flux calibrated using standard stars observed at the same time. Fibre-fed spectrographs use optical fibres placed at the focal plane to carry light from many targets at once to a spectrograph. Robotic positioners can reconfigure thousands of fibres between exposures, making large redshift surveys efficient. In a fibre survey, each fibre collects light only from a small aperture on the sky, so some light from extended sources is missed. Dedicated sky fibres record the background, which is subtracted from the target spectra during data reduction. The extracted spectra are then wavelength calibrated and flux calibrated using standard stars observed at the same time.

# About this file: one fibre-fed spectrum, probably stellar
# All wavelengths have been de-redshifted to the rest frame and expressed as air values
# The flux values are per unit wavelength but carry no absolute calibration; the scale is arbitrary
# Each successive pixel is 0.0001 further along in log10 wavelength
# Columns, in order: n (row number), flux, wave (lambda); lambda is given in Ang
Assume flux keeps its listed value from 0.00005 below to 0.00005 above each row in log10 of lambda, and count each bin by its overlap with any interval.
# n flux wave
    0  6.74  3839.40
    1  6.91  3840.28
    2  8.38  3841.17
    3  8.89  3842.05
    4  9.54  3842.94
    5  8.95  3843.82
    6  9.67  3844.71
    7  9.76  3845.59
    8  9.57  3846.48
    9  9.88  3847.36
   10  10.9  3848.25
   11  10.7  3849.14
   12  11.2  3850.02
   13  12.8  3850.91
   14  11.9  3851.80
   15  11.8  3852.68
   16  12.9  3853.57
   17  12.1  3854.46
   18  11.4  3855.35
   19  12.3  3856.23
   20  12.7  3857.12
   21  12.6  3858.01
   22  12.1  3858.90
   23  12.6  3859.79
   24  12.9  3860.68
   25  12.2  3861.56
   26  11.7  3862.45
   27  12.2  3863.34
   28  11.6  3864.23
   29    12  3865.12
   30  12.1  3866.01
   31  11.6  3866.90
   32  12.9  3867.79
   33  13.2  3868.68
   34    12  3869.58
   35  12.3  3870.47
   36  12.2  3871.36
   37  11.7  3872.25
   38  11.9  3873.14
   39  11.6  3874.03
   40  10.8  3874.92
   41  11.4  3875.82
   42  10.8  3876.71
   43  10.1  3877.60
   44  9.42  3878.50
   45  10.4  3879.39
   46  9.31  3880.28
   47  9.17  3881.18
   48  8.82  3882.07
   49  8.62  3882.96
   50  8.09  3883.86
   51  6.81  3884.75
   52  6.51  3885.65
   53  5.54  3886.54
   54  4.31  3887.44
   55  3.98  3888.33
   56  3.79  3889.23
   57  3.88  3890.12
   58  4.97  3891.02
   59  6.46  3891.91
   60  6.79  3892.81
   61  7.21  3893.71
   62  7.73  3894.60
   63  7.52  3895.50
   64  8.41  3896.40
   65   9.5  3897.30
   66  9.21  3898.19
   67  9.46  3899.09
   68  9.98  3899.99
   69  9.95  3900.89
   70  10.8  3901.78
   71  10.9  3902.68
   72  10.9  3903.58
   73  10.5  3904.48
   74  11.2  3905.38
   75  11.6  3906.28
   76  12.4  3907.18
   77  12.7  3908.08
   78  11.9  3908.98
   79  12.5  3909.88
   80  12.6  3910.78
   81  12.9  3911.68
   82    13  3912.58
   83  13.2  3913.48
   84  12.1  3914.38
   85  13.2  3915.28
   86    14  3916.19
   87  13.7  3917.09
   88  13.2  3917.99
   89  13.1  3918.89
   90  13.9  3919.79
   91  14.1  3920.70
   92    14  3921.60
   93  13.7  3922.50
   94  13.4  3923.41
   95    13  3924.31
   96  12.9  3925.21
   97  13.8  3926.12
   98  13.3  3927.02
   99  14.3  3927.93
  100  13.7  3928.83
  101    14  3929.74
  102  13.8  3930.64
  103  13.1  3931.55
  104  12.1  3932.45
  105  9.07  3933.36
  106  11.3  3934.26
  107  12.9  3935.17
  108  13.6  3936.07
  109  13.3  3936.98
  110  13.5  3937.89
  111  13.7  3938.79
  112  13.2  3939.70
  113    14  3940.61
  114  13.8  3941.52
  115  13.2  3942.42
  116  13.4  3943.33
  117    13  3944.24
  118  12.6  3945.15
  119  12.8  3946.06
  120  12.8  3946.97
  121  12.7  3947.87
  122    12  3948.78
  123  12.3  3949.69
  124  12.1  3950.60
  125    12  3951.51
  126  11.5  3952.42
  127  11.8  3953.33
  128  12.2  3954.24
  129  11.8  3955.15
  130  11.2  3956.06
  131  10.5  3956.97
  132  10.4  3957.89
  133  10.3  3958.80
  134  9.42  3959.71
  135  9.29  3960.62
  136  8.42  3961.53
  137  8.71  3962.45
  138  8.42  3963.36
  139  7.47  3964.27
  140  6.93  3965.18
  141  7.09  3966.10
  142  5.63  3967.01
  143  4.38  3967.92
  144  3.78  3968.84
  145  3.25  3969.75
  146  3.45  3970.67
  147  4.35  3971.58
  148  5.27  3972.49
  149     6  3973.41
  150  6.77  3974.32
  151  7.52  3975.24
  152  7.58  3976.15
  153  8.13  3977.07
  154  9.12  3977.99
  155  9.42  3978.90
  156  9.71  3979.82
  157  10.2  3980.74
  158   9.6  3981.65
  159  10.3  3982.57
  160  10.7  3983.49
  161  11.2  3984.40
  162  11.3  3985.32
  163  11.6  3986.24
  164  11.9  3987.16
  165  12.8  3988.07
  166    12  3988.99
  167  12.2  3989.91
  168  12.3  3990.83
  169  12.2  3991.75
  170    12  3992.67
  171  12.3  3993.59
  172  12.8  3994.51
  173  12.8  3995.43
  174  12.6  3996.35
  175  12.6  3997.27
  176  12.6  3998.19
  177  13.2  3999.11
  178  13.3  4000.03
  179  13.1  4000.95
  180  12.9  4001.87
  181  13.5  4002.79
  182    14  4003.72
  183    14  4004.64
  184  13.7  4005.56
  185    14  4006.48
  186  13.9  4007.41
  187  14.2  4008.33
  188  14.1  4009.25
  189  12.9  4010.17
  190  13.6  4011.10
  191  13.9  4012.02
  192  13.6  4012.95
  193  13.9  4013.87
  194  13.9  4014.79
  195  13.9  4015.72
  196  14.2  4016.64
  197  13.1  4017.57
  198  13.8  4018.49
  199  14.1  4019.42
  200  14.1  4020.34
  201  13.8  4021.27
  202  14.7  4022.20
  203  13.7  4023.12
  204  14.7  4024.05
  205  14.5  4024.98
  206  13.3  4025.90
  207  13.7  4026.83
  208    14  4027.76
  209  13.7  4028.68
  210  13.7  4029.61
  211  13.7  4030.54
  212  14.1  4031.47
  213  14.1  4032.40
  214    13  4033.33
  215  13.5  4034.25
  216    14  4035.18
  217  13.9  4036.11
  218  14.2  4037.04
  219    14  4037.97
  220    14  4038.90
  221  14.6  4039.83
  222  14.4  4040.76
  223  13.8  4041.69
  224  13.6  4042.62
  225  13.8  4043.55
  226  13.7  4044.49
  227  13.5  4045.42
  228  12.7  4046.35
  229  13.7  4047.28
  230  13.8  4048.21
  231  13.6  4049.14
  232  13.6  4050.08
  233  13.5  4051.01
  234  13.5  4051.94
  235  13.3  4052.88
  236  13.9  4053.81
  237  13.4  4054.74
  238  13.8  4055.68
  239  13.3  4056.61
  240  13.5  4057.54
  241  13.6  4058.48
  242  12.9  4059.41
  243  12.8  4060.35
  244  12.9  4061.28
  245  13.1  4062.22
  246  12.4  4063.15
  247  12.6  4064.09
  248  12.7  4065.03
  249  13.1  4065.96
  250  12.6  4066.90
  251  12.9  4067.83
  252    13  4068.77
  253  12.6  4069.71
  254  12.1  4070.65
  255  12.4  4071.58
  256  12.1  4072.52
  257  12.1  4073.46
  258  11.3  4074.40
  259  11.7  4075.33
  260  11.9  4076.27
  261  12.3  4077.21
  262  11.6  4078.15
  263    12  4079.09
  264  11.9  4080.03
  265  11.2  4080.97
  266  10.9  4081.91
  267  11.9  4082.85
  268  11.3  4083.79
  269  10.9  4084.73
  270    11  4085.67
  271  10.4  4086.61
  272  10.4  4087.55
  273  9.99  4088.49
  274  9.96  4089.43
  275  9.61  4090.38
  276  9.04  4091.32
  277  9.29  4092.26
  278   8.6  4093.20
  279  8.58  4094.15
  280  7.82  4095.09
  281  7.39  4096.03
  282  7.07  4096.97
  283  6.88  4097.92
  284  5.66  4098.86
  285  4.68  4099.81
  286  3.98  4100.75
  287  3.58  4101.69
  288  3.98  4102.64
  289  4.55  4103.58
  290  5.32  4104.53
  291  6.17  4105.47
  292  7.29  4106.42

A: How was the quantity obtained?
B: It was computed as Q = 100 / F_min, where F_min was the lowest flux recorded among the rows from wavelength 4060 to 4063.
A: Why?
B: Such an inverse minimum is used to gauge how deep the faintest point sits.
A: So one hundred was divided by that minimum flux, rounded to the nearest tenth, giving 7.8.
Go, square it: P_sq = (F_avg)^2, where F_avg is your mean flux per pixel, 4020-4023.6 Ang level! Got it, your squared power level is 198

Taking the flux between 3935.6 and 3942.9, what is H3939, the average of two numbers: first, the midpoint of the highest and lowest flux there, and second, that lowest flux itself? 13.4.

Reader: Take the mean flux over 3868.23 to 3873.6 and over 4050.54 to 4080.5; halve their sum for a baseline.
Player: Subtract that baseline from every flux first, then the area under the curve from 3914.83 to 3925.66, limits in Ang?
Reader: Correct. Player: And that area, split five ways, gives 2.3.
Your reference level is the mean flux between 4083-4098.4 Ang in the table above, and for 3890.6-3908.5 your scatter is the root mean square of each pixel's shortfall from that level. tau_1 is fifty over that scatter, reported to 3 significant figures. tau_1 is 24.4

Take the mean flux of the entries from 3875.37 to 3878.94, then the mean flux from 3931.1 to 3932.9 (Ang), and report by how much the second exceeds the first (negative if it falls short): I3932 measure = 2.2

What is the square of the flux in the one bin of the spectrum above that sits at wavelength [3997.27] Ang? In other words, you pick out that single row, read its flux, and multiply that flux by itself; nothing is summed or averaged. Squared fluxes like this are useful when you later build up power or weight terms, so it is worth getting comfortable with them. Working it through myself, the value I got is 159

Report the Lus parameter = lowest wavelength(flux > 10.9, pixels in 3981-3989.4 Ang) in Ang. 3984.40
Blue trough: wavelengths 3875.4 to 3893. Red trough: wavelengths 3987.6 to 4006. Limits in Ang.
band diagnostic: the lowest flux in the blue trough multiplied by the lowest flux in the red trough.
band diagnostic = 45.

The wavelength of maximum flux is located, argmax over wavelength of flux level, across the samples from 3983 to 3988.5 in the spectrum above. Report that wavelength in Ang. 3988.07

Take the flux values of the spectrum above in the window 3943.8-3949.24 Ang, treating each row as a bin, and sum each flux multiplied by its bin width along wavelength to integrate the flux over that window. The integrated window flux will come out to 69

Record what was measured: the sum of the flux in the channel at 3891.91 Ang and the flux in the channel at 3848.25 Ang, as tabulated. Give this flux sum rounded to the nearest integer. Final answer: 17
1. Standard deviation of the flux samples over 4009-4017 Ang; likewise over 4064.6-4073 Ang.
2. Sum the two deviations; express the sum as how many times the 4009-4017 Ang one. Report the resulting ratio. 1.9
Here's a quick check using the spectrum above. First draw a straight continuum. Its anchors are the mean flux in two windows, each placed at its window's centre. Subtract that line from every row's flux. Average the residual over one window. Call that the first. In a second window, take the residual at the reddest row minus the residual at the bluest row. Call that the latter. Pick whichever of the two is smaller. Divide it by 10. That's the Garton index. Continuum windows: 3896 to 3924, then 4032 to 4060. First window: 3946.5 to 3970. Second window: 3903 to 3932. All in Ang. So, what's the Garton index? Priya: -0.31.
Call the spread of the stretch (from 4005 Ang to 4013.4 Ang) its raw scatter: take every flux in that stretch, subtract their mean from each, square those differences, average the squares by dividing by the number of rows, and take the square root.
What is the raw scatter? 0.4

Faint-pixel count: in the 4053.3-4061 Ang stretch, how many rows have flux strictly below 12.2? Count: 0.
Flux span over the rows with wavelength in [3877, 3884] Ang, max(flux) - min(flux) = 2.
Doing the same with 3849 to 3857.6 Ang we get 2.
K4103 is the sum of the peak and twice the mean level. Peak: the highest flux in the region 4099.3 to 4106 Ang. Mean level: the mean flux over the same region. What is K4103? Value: 15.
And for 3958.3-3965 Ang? 28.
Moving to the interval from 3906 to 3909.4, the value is 37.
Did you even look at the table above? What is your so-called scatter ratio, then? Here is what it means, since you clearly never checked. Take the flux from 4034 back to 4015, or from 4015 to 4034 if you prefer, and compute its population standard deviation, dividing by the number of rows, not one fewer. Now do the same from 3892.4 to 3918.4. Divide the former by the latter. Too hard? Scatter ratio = 0.22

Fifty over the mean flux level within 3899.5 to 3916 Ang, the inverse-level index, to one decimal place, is 4.2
